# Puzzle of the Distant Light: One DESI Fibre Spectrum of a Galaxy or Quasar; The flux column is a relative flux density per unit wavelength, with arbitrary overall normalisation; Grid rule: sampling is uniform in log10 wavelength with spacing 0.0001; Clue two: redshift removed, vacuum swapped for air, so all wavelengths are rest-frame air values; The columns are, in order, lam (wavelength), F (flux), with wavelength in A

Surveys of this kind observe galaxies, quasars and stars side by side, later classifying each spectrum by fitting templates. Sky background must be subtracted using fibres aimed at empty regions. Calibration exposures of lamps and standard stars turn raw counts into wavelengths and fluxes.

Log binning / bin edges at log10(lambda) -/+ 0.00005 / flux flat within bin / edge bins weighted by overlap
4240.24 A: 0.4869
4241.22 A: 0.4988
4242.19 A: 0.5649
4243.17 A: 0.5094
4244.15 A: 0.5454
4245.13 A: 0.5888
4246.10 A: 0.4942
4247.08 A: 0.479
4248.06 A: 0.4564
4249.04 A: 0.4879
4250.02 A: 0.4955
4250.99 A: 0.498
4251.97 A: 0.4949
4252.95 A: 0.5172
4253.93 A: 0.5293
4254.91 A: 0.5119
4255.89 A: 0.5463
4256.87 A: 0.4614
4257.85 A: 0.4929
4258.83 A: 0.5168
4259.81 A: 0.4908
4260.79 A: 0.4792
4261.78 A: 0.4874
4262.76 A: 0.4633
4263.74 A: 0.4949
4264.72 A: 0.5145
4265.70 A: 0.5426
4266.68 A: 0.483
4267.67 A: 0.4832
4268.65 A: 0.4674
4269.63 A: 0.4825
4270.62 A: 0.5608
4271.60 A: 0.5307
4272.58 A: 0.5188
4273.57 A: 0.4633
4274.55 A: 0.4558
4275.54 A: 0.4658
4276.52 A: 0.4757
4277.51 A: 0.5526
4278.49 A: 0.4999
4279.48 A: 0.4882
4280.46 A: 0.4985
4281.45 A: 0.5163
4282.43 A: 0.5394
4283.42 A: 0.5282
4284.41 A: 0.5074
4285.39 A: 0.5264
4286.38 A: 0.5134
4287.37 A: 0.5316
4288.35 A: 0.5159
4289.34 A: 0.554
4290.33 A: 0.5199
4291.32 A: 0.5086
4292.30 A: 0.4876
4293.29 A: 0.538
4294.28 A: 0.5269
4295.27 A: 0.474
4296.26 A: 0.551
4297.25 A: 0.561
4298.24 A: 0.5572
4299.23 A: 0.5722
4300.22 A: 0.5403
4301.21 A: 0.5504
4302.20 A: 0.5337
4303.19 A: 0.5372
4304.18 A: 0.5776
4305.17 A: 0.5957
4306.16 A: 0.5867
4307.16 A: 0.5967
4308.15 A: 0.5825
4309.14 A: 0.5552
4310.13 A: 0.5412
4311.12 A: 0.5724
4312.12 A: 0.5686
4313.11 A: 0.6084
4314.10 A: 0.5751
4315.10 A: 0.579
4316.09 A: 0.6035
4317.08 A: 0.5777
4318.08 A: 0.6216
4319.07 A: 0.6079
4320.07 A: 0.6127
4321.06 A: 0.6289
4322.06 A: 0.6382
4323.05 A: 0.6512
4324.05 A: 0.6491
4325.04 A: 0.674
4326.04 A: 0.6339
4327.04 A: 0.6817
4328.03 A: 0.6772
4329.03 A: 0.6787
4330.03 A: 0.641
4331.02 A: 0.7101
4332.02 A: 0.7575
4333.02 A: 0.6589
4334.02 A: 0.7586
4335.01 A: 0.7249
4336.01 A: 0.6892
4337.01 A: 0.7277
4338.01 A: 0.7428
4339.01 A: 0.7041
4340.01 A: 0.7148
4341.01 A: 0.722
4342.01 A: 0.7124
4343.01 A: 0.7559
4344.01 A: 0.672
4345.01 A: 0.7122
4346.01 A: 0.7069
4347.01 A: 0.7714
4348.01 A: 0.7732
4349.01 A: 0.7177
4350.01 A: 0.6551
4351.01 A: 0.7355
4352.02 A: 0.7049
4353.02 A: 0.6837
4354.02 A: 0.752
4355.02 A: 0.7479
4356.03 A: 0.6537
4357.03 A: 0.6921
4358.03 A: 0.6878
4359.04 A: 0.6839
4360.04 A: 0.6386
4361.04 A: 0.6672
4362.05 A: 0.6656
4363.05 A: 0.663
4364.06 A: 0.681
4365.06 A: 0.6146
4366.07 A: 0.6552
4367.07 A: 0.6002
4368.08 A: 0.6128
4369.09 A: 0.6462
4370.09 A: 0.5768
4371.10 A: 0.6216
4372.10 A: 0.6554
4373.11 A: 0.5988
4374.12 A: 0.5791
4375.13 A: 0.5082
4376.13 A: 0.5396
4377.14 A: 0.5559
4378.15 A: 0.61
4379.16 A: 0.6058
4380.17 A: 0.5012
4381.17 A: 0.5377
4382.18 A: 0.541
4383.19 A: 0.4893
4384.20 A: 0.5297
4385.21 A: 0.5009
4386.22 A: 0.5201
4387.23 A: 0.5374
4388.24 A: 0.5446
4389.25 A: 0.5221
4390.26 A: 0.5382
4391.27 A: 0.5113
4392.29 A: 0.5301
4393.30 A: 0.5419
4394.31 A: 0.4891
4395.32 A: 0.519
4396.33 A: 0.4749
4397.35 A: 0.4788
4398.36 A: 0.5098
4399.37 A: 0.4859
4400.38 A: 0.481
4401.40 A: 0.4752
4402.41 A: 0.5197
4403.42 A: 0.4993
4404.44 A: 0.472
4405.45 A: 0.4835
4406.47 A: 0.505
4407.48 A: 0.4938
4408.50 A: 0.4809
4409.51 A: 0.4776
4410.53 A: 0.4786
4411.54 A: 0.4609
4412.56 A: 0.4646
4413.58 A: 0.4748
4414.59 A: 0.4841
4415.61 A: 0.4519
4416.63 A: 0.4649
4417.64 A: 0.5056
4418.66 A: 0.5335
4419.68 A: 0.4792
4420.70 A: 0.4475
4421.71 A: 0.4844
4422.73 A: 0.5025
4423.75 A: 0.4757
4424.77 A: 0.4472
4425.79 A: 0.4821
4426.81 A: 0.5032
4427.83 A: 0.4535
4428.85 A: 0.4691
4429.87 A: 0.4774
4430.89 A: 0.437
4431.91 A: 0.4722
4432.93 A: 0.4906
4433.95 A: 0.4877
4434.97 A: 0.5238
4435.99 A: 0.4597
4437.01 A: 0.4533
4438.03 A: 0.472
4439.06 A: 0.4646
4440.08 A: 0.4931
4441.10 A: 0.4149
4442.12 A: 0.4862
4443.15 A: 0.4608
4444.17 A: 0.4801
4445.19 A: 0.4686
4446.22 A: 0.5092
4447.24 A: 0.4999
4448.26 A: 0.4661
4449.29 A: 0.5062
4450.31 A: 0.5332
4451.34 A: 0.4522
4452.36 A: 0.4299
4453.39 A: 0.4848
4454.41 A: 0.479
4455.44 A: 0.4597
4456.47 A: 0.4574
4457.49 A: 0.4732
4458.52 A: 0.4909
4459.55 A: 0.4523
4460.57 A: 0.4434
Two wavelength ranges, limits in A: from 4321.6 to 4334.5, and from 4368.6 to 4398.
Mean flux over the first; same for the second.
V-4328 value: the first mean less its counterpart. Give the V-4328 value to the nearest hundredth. 0.13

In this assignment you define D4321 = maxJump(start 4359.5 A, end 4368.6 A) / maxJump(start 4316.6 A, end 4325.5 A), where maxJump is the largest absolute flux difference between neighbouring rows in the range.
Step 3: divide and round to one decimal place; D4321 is 1.5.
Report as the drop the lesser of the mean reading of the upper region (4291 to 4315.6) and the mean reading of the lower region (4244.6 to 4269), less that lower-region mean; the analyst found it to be 0.000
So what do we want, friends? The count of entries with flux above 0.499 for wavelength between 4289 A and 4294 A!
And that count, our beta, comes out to 4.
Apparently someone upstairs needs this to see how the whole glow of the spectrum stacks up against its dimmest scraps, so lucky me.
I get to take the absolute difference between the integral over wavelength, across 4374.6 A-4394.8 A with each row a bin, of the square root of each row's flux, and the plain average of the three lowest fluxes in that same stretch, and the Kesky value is 14.2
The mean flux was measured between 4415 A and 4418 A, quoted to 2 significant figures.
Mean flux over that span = 0.47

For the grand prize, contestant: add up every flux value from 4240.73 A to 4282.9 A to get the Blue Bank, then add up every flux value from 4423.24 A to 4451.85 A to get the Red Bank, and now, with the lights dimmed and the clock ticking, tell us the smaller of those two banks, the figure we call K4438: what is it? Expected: 13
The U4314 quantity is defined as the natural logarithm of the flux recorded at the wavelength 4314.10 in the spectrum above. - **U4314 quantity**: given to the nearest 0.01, -0.55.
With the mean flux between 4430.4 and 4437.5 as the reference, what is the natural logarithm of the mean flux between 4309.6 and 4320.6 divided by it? 0.21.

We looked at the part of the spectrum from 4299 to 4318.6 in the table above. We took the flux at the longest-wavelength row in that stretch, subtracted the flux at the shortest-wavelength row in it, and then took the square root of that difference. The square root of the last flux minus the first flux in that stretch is 0.22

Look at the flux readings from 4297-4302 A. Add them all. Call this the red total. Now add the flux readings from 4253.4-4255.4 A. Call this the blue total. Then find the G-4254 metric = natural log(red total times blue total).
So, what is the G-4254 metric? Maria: 1.1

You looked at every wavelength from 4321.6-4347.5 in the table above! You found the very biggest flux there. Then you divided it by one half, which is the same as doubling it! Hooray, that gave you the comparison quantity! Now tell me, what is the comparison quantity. 1.54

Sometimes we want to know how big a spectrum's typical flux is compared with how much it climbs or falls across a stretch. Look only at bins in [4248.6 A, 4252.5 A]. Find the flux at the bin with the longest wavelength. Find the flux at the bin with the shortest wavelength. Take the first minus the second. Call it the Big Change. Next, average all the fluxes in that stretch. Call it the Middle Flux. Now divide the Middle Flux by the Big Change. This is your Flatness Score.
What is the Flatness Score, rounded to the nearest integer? 71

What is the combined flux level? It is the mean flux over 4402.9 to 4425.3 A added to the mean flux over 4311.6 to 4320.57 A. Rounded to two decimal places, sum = 1.08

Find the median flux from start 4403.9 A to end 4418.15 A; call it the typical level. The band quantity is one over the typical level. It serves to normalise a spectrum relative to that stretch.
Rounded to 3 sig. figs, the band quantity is 2.09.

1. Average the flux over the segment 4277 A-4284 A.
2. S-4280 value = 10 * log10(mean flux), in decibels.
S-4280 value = -2.86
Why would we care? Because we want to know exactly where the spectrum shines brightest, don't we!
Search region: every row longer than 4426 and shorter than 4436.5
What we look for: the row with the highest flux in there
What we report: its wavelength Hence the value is 4434.97 A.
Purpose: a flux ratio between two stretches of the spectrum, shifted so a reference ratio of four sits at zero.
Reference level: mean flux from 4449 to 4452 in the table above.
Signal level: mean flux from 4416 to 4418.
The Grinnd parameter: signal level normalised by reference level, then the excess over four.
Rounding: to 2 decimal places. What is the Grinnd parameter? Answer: -3.02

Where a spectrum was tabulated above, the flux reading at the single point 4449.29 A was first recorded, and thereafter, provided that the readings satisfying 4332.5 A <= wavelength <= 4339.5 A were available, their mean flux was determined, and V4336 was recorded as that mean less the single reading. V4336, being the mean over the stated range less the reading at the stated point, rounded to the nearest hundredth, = 0.21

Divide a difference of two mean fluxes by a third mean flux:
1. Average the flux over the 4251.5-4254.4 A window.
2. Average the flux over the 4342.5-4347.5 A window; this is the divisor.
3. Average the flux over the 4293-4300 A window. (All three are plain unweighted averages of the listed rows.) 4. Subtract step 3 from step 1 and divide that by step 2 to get -0.036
